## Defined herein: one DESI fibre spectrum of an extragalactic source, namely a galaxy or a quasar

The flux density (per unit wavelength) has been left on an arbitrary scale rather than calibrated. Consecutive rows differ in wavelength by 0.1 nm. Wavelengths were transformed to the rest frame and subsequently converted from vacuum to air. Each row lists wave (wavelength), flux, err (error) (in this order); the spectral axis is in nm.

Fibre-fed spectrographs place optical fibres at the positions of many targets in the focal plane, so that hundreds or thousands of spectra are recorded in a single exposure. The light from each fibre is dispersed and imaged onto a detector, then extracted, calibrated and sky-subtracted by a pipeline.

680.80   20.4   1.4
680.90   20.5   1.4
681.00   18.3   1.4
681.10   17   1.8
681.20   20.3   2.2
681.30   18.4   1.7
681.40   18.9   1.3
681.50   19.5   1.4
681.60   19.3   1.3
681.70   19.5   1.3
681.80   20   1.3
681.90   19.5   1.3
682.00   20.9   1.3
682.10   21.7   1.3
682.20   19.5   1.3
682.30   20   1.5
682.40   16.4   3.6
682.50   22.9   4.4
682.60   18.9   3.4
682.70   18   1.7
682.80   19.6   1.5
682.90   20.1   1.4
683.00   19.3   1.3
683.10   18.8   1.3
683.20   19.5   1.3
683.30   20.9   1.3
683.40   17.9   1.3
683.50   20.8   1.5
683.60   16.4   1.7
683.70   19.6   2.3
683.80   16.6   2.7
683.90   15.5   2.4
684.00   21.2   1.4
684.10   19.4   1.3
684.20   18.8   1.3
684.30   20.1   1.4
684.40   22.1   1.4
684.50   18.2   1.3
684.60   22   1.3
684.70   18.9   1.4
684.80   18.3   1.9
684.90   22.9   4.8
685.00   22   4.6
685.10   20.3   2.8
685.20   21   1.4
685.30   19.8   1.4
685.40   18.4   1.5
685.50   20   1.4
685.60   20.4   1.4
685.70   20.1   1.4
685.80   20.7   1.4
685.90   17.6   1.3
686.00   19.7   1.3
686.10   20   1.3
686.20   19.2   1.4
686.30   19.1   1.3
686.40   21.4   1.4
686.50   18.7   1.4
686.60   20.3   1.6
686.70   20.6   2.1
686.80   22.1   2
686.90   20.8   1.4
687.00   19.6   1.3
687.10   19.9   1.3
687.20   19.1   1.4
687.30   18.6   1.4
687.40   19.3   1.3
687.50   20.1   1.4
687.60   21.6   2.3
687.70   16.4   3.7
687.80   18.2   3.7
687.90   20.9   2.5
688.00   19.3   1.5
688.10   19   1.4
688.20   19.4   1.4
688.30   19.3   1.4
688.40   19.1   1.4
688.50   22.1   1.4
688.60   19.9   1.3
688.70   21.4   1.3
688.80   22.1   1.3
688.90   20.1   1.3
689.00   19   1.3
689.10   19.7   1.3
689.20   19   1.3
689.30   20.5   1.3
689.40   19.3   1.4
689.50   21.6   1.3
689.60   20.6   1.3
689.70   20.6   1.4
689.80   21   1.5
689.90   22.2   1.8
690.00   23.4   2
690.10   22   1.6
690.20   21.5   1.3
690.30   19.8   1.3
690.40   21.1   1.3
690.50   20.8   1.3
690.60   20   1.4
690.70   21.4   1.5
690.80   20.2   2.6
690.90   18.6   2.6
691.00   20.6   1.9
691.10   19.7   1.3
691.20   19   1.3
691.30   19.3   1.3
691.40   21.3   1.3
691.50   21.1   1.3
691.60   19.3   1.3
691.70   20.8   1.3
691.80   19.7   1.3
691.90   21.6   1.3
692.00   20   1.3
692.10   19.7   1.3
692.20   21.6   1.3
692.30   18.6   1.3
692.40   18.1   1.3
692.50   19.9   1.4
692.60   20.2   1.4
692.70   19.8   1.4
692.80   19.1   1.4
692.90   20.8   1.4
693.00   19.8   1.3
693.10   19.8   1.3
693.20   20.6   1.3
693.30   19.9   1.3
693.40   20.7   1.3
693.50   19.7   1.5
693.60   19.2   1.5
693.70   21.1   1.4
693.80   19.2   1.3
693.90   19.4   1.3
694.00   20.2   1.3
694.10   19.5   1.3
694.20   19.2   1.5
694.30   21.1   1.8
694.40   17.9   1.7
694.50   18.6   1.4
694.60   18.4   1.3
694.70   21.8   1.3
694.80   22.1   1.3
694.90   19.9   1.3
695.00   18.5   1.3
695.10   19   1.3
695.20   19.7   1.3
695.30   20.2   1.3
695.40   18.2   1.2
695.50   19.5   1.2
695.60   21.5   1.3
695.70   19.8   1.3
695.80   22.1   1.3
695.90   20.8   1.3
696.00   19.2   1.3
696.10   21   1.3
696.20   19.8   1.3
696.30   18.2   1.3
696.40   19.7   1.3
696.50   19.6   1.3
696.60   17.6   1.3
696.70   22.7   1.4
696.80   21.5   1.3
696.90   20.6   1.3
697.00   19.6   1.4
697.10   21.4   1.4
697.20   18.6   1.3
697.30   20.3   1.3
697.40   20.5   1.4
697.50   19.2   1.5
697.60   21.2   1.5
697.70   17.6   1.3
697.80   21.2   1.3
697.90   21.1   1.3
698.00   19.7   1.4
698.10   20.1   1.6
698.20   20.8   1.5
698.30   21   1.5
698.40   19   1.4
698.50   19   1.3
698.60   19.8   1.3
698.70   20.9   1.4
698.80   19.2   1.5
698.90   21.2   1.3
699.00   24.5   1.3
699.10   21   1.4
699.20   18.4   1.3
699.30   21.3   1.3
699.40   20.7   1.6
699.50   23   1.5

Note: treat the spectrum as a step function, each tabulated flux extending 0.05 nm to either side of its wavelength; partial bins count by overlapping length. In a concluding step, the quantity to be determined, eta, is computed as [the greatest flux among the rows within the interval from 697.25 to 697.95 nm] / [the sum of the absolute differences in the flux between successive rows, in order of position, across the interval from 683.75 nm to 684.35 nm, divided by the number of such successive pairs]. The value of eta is 10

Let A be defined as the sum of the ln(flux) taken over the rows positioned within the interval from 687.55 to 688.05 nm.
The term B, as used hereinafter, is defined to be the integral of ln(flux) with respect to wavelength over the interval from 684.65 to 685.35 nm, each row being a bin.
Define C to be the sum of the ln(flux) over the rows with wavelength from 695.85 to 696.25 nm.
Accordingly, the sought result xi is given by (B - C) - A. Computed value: -24.7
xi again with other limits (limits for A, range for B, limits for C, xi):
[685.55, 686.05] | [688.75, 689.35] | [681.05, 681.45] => -24.8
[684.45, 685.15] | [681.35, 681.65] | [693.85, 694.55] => -40.9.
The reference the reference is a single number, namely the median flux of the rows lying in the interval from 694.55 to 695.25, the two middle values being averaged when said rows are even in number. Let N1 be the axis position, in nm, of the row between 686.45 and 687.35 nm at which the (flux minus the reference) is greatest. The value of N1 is 686.80 nm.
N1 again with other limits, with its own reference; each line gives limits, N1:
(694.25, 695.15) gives 694.80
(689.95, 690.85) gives 690.00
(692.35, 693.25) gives 692.90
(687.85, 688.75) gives 688.50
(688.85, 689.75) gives 689.50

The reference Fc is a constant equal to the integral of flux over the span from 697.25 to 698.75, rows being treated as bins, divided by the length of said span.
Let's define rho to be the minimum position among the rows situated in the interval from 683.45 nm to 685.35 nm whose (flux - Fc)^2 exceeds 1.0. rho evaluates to 683.60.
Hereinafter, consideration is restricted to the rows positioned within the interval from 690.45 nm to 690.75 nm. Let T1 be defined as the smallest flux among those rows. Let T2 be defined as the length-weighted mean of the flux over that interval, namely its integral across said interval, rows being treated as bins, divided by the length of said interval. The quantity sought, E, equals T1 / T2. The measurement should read 0.96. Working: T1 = 20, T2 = 20.7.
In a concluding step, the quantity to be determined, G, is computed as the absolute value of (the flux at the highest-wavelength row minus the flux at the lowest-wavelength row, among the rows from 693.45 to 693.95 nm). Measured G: 0.3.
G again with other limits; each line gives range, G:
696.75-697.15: 0.1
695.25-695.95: 0.6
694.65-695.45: 3.6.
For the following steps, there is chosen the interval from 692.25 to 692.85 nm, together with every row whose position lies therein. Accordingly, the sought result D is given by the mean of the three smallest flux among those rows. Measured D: 18.6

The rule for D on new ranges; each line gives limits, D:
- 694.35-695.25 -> 18.3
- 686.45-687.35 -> 18.8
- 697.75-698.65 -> 19.2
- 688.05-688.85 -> 19.1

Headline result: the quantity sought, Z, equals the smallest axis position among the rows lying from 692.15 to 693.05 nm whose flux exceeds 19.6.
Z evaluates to 692.20 nm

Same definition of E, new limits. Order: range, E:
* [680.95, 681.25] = 0.92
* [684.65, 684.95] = 0.91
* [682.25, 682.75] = 0.85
